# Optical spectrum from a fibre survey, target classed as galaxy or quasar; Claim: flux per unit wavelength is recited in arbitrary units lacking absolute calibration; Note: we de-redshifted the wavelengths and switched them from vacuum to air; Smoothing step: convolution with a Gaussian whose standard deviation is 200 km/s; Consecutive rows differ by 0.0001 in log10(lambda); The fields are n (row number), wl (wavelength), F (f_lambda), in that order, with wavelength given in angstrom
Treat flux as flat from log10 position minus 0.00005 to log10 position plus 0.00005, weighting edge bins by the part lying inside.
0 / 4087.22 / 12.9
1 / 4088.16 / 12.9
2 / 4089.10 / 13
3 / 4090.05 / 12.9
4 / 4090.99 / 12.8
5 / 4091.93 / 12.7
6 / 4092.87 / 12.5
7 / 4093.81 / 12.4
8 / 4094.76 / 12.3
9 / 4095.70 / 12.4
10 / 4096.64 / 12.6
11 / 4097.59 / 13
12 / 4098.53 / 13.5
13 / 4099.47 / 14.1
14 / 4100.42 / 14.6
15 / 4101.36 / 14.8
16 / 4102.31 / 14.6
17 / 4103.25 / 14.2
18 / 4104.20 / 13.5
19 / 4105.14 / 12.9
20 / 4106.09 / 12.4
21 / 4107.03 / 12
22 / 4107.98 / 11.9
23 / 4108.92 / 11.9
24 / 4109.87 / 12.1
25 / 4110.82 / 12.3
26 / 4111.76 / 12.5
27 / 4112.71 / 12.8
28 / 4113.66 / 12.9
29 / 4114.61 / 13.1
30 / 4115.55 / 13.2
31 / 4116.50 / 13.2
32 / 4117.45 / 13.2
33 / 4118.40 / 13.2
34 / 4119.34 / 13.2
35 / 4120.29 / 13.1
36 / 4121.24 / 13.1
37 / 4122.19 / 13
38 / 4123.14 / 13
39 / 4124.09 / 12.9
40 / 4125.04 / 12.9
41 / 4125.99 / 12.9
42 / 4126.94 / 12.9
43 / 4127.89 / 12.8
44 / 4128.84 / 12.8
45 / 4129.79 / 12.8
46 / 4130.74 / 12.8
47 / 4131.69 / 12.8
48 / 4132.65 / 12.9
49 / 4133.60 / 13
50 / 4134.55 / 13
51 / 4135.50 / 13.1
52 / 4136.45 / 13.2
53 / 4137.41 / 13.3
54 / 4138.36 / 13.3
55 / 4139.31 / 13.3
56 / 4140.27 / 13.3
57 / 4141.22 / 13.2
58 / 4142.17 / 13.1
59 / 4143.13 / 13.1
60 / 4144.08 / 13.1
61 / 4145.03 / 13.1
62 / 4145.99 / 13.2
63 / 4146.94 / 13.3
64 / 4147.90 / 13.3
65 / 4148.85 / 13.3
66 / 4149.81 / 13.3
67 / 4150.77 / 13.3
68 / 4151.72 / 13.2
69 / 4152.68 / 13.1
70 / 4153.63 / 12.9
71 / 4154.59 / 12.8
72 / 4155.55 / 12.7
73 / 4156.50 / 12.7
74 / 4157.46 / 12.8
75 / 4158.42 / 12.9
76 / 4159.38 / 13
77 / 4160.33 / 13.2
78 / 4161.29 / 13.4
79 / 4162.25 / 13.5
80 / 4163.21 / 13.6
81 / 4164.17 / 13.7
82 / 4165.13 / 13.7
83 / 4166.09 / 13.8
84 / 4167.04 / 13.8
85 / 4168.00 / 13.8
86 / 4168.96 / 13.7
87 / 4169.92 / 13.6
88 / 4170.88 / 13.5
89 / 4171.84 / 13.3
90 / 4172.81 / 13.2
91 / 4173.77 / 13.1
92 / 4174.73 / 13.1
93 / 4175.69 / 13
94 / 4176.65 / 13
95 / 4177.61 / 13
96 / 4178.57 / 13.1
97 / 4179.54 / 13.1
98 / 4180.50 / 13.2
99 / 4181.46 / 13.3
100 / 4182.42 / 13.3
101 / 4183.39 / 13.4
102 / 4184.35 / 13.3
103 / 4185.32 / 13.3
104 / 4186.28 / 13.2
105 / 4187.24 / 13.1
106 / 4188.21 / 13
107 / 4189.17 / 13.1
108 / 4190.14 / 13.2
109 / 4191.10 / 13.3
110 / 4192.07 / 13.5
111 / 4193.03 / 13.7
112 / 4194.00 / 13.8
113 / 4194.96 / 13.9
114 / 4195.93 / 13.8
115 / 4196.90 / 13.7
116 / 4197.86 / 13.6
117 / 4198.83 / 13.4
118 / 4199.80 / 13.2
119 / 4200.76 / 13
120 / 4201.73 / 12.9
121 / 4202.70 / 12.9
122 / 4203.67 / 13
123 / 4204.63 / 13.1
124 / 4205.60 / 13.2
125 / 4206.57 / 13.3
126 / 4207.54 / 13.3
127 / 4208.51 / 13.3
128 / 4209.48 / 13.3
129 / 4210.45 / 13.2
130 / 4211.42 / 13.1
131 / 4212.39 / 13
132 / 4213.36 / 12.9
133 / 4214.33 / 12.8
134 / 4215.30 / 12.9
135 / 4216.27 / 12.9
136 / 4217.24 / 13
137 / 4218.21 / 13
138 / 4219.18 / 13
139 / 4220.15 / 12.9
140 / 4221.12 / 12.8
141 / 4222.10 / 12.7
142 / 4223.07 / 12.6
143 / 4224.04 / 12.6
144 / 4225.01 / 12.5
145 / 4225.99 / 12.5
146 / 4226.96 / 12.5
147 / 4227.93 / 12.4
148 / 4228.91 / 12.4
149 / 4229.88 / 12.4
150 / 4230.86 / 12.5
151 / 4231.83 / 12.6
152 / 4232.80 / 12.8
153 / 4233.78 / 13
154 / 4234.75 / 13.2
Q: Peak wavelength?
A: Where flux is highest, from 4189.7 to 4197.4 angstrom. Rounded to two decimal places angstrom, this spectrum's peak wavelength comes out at 4194.96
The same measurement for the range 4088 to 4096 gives 4089.10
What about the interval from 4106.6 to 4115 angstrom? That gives 4114.61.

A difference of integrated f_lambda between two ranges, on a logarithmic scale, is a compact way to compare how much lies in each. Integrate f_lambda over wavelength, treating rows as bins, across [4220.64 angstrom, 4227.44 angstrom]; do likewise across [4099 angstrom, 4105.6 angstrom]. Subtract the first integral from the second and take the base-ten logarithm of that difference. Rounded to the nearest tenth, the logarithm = 0.9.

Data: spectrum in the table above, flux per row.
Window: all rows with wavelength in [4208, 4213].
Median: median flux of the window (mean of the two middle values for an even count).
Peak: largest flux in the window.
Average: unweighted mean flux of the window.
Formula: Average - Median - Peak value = -13.3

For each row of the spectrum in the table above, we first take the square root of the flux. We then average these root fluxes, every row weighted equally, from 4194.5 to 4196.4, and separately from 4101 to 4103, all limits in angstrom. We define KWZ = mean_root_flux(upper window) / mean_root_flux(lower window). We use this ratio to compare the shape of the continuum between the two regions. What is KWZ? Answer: 0.971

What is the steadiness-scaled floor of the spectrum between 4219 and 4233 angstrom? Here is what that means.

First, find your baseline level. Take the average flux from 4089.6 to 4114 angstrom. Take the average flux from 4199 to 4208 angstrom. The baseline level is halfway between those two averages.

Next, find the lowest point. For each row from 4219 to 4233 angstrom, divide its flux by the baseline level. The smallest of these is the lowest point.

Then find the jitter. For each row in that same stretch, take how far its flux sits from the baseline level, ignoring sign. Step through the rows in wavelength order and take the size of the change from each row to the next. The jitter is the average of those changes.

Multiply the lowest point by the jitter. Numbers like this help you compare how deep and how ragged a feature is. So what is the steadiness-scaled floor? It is 0.068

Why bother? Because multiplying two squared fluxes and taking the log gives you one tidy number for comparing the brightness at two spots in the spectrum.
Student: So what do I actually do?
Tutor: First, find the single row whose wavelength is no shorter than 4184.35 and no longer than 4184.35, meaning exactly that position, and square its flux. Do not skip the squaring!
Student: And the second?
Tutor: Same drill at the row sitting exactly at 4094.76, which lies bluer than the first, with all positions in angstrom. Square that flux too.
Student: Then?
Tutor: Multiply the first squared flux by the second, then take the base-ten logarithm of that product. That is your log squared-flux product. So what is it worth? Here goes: 4.43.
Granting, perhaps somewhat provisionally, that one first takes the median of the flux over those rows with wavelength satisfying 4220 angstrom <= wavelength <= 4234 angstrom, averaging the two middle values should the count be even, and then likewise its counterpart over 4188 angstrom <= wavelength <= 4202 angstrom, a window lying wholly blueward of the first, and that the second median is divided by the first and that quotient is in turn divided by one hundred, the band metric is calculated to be 0.0106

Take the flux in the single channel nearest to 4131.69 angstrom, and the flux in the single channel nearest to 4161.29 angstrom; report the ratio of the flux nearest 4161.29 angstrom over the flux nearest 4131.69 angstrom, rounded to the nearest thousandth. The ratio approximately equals 1.047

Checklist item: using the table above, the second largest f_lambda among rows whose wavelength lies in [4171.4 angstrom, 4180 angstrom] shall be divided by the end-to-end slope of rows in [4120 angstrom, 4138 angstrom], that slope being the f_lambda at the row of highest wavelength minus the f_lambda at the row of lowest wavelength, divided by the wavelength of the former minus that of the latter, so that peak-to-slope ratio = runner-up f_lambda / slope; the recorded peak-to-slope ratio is 1130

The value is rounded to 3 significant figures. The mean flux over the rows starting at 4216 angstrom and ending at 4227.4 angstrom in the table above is 12.8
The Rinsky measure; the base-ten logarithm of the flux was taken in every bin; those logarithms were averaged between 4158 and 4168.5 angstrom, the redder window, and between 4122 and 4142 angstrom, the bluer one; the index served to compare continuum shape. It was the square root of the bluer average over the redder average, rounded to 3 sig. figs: 0.993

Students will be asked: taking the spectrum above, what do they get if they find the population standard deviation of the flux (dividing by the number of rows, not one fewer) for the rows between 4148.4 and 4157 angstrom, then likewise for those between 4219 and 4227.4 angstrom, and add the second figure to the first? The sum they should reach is 0.42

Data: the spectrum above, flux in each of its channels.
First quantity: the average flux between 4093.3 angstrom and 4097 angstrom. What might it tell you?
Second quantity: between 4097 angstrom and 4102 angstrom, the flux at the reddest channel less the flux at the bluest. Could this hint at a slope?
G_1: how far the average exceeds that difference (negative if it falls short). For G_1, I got 10.6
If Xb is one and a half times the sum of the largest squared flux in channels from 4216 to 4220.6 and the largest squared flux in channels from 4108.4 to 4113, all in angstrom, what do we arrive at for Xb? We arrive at 499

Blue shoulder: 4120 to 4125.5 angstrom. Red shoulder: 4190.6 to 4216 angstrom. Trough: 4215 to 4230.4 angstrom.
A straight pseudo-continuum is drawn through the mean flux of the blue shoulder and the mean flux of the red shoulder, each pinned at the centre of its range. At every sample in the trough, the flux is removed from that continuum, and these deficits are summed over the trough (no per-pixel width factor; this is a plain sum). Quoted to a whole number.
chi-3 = 10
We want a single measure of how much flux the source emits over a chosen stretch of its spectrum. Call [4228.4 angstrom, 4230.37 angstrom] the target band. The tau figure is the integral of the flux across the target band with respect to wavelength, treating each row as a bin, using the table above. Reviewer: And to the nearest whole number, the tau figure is 24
